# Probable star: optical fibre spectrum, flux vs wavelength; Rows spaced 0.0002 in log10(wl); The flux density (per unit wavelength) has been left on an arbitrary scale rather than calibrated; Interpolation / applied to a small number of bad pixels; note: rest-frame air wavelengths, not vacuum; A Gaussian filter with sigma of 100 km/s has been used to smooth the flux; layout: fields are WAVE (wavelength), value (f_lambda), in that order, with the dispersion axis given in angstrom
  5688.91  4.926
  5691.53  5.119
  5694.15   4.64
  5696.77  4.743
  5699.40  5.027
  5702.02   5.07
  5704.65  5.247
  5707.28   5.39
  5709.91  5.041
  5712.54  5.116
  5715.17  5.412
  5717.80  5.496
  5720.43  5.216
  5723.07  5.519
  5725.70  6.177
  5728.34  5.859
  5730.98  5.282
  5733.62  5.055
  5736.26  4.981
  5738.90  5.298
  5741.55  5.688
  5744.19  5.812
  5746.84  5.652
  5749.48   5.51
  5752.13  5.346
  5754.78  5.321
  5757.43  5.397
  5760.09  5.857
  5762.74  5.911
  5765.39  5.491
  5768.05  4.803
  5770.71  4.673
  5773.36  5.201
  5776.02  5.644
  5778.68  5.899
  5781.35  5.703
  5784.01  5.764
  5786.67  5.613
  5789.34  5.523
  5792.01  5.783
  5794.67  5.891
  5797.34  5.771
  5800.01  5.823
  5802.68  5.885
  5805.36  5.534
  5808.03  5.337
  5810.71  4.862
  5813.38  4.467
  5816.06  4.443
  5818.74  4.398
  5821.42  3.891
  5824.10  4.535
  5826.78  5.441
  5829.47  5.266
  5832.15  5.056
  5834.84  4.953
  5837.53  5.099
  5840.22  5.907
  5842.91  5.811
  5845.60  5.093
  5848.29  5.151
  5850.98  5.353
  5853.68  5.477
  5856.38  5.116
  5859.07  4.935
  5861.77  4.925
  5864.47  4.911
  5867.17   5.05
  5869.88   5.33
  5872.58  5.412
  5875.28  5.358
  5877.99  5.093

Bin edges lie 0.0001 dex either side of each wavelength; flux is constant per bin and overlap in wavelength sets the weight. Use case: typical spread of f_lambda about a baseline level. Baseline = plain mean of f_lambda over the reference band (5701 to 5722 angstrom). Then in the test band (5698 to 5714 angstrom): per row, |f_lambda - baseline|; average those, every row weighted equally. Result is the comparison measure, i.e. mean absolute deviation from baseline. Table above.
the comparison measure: 0.15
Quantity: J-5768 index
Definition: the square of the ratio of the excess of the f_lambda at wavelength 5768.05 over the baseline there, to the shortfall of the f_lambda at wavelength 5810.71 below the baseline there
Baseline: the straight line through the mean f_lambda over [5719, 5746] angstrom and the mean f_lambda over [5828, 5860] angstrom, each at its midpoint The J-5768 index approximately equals 1.7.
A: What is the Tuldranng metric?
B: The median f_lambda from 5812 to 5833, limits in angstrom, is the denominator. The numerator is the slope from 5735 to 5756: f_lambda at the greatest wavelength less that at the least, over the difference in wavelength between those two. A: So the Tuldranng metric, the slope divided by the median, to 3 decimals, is 0.004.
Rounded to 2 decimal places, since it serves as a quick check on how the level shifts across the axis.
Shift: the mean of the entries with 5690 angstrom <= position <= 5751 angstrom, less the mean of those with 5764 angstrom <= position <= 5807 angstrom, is -0.24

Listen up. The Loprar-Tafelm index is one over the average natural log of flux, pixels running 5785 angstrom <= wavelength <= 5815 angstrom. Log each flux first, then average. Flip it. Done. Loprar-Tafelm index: 0.588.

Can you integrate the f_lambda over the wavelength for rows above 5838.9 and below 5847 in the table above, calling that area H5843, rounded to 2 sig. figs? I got 45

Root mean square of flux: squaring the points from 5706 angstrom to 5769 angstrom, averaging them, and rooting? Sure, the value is 5.5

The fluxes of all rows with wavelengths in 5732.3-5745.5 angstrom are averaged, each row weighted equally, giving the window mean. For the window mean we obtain 5.37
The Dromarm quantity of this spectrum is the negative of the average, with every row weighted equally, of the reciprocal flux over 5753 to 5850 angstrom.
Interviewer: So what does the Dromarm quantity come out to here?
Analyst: -0.190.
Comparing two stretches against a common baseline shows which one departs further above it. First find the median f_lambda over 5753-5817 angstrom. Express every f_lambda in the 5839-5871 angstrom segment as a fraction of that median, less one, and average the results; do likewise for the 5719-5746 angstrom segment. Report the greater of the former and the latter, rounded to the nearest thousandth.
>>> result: -0.015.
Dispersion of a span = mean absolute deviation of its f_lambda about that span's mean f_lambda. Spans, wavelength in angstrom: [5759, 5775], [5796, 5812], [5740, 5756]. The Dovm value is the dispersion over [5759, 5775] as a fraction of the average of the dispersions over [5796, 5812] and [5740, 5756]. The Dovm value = 1.9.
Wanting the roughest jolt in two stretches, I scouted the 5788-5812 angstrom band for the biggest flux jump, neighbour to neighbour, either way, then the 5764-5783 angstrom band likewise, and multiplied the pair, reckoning 0.33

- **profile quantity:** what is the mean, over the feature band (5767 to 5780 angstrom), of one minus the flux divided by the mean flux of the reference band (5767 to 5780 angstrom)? 0.000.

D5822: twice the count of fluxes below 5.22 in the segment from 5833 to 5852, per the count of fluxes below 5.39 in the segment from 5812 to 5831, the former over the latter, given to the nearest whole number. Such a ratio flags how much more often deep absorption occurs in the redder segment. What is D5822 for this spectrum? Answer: 1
